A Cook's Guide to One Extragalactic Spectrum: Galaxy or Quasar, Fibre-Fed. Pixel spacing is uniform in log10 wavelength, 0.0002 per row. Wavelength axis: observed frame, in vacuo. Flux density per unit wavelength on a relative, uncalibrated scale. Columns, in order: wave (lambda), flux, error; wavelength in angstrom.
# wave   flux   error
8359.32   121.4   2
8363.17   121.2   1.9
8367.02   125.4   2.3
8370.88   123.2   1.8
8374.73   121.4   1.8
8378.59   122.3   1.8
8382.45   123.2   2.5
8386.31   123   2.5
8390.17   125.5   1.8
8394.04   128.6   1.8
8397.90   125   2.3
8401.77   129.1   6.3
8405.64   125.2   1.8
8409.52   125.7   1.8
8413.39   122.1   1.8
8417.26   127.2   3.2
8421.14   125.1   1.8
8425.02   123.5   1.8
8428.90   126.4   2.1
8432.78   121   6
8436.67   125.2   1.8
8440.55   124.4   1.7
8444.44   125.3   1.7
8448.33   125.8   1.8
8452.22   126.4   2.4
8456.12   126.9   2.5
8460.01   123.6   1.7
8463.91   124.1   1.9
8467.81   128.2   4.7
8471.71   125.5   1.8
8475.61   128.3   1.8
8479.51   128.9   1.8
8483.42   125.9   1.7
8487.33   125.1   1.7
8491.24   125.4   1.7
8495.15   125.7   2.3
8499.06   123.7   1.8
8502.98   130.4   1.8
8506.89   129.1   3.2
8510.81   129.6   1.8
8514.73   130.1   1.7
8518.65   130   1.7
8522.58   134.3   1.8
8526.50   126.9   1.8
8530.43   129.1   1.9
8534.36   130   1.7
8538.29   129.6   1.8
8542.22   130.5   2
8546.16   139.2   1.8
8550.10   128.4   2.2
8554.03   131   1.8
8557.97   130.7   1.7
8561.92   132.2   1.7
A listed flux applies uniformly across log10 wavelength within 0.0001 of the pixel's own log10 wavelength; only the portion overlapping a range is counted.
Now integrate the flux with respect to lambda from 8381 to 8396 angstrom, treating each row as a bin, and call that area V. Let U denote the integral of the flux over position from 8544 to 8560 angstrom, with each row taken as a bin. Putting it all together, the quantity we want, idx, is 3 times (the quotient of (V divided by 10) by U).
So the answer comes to 0.266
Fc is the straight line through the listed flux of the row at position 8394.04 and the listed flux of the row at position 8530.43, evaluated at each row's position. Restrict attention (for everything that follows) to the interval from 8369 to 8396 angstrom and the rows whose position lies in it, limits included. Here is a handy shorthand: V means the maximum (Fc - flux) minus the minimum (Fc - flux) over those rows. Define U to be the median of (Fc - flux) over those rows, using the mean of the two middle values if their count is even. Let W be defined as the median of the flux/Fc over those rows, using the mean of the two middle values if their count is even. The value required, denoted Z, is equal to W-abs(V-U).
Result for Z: -1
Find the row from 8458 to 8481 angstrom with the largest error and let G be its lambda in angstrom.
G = 8467.81 angstrom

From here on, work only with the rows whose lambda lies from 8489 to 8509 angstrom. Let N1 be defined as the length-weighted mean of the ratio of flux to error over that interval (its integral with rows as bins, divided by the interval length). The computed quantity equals 62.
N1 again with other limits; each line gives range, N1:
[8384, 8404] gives 53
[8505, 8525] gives 68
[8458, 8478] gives 61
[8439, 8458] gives 64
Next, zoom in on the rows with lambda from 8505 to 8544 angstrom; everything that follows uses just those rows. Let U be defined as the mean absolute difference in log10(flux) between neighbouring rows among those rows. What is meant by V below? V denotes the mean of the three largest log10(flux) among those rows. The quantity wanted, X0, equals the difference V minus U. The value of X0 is 2.11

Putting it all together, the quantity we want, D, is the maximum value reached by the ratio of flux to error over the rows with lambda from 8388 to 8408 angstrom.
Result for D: 71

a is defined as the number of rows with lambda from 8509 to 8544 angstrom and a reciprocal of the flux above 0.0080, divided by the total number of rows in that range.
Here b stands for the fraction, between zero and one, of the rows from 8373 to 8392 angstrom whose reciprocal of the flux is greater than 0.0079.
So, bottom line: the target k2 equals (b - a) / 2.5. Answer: 0.40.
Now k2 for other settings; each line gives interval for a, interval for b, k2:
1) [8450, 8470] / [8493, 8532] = -0.08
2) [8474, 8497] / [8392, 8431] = 0.28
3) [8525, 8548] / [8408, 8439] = 0.35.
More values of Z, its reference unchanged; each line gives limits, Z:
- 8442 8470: -1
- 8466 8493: 0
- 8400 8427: -3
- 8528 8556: -11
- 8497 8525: -10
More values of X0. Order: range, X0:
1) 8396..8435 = 2.09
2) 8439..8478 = 2.10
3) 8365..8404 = 2.10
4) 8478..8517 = 2.11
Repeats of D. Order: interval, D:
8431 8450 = 74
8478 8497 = 74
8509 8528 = 77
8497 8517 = 77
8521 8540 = 76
